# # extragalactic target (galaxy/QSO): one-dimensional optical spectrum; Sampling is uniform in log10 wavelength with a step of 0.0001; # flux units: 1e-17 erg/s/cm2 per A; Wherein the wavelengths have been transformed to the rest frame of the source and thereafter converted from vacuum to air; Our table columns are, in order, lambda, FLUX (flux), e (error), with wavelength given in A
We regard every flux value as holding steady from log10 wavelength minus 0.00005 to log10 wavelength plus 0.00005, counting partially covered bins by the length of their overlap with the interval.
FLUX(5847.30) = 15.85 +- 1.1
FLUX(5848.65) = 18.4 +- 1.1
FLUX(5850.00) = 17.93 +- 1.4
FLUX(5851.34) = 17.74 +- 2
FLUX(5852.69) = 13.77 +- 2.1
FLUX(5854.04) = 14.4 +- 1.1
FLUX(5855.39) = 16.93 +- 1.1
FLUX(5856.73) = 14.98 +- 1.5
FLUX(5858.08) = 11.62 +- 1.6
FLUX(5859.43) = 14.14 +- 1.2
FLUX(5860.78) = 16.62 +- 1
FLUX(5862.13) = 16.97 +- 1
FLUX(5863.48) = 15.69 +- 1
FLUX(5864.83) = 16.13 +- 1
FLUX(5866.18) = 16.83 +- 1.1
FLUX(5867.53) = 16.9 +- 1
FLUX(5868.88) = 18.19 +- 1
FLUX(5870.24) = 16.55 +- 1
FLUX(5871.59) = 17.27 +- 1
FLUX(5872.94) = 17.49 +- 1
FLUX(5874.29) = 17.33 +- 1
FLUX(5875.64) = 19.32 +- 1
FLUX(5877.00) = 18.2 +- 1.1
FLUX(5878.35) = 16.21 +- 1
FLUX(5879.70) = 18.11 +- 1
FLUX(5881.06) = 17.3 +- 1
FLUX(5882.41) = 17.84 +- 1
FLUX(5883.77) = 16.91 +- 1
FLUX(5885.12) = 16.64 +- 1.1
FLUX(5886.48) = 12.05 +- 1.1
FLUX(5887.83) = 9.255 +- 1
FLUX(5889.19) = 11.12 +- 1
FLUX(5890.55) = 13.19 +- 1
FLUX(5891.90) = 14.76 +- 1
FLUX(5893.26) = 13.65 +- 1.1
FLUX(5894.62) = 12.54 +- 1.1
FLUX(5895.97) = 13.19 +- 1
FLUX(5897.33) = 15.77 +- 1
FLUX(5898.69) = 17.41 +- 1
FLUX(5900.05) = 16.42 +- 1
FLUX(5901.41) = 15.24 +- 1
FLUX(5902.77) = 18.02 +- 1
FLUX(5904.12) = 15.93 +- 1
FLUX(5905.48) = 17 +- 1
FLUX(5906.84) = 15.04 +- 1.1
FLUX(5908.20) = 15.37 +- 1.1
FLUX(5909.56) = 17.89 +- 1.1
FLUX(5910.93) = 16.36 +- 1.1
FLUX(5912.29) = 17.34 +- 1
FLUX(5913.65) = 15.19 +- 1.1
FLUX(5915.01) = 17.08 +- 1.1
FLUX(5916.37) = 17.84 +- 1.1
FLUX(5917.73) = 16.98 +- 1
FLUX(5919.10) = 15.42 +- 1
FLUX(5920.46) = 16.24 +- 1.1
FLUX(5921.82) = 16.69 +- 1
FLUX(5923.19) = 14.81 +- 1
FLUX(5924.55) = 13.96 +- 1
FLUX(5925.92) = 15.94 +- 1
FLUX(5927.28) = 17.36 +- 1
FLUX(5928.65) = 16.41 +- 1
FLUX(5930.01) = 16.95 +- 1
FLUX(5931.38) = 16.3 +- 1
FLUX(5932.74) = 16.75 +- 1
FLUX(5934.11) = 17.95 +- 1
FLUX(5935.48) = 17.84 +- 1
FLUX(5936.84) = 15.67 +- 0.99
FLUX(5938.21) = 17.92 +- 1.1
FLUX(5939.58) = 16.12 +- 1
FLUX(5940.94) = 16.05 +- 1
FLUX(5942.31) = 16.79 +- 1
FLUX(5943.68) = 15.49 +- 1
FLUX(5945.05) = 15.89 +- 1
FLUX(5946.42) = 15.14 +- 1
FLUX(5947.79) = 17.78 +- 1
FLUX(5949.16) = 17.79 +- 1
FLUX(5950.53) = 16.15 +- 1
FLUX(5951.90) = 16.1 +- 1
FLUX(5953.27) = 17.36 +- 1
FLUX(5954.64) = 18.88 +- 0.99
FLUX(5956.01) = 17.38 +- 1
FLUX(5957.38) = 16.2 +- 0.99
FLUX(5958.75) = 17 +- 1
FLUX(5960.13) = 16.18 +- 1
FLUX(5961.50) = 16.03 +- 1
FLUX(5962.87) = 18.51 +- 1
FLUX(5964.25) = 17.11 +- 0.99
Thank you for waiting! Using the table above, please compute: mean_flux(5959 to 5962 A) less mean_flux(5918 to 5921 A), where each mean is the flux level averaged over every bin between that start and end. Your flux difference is 0.3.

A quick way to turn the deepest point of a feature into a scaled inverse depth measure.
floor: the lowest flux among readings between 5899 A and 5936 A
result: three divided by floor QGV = 0.21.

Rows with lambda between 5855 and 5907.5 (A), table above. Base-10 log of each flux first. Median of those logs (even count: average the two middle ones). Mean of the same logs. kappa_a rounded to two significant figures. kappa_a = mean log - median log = -0.026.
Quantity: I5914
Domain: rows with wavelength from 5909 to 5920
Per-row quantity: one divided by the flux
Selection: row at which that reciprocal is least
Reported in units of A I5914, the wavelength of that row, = 5909.56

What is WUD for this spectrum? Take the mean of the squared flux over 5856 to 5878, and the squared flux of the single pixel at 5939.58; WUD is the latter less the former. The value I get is -16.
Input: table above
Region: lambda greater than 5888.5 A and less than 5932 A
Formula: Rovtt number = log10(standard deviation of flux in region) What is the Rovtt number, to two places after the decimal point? 0.22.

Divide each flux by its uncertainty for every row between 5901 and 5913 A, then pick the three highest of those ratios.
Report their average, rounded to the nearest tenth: 17.5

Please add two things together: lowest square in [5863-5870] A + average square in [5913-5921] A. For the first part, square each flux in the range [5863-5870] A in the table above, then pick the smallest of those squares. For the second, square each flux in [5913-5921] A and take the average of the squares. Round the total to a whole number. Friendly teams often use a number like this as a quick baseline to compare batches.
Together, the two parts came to 518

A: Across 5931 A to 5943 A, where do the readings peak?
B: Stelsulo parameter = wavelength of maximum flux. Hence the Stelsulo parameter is 5934.11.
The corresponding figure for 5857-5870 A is 5868.88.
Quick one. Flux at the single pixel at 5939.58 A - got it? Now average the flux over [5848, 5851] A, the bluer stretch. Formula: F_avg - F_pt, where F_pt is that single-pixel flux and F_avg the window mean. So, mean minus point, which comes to 2.0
